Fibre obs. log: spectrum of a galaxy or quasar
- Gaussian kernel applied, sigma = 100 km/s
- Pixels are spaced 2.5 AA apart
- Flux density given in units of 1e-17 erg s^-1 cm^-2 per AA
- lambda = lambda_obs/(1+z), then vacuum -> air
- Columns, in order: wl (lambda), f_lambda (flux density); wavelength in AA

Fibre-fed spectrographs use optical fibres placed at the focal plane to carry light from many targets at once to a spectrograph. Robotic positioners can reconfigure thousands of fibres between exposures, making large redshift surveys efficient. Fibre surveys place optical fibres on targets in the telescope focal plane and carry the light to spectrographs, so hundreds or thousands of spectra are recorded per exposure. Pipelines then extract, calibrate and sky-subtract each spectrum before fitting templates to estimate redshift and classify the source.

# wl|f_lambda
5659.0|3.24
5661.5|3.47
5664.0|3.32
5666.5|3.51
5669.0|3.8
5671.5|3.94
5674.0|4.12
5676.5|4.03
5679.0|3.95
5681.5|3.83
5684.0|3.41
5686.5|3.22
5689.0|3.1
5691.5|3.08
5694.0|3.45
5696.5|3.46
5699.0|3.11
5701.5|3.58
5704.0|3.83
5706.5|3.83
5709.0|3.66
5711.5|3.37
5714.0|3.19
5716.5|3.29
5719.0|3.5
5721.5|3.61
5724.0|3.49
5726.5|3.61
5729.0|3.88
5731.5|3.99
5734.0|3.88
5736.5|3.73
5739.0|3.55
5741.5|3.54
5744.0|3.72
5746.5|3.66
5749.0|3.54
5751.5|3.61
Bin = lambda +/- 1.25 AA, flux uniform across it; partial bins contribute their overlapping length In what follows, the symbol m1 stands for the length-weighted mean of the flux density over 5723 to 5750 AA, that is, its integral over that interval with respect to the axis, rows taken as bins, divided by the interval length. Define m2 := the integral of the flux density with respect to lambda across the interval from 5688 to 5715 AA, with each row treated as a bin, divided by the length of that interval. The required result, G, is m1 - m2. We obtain 0.26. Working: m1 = 3.69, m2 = 3.43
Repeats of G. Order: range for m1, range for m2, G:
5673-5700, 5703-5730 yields -0.04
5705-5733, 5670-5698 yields -0.01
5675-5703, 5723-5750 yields -0.21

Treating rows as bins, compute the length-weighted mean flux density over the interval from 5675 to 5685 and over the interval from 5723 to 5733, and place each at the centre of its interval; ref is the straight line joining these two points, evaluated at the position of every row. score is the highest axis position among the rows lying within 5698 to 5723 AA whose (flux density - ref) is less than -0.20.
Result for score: 5719.0 AA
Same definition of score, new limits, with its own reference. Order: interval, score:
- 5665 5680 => 5666.5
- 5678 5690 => 5689.0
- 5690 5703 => 5701.5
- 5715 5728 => 5724.0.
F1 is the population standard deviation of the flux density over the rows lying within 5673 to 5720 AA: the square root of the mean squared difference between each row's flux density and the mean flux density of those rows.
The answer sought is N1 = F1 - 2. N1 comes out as -1.68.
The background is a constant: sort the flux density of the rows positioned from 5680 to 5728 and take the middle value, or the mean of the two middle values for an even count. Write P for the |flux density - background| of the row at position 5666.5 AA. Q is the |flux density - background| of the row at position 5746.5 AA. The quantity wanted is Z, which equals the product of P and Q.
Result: 0.010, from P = 0.05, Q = 0.20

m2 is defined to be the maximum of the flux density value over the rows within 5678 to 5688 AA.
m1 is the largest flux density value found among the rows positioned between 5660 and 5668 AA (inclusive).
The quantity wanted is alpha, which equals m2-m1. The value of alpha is 0.4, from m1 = 3.51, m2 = 3.95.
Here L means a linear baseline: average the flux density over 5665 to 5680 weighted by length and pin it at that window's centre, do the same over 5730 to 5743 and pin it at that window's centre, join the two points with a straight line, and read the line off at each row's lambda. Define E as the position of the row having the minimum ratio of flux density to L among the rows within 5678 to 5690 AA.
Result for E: 5689.0 AA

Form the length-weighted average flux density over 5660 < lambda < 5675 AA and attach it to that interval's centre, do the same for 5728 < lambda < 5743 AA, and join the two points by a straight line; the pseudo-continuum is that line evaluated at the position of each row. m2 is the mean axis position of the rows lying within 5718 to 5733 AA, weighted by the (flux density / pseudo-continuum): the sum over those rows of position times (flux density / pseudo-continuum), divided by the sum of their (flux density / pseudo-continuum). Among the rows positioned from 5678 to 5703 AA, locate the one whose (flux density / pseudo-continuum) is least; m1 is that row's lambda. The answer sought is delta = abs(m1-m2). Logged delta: 33.9 AA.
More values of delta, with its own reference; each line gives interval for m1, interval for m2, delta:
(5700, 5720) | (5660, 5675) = 46.0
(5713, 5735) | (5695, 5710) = 11.1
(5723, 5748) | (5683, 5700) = 32.5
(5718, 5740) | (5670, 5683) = 47.6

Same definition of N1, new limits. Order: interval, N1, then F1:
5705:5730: -1.79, 0.210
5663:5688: -1.70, 0.304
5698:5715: -1.73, 0.271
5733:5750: -1.88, 0.118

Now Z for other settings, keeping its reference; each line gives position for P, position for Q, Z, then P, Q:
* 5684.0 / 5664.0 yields 0.007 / 0.05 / 0.14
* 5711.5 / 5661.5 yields 0.001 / 0.09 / 0.01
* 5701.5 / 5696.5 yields 0.000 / 0.12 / 0.00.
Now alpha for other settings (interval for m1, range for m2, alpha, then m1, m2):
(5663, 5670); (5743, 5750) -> -0.1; 3.8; 3.72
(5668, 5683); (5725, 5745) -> -0.1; 4.12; 3.99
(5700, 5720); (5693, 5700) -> -0.4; 3.83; 3.46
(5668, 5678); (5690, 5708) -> -0.3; 4.12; 3.83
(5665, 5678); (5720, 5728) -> -0.5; 4.12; 3.61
